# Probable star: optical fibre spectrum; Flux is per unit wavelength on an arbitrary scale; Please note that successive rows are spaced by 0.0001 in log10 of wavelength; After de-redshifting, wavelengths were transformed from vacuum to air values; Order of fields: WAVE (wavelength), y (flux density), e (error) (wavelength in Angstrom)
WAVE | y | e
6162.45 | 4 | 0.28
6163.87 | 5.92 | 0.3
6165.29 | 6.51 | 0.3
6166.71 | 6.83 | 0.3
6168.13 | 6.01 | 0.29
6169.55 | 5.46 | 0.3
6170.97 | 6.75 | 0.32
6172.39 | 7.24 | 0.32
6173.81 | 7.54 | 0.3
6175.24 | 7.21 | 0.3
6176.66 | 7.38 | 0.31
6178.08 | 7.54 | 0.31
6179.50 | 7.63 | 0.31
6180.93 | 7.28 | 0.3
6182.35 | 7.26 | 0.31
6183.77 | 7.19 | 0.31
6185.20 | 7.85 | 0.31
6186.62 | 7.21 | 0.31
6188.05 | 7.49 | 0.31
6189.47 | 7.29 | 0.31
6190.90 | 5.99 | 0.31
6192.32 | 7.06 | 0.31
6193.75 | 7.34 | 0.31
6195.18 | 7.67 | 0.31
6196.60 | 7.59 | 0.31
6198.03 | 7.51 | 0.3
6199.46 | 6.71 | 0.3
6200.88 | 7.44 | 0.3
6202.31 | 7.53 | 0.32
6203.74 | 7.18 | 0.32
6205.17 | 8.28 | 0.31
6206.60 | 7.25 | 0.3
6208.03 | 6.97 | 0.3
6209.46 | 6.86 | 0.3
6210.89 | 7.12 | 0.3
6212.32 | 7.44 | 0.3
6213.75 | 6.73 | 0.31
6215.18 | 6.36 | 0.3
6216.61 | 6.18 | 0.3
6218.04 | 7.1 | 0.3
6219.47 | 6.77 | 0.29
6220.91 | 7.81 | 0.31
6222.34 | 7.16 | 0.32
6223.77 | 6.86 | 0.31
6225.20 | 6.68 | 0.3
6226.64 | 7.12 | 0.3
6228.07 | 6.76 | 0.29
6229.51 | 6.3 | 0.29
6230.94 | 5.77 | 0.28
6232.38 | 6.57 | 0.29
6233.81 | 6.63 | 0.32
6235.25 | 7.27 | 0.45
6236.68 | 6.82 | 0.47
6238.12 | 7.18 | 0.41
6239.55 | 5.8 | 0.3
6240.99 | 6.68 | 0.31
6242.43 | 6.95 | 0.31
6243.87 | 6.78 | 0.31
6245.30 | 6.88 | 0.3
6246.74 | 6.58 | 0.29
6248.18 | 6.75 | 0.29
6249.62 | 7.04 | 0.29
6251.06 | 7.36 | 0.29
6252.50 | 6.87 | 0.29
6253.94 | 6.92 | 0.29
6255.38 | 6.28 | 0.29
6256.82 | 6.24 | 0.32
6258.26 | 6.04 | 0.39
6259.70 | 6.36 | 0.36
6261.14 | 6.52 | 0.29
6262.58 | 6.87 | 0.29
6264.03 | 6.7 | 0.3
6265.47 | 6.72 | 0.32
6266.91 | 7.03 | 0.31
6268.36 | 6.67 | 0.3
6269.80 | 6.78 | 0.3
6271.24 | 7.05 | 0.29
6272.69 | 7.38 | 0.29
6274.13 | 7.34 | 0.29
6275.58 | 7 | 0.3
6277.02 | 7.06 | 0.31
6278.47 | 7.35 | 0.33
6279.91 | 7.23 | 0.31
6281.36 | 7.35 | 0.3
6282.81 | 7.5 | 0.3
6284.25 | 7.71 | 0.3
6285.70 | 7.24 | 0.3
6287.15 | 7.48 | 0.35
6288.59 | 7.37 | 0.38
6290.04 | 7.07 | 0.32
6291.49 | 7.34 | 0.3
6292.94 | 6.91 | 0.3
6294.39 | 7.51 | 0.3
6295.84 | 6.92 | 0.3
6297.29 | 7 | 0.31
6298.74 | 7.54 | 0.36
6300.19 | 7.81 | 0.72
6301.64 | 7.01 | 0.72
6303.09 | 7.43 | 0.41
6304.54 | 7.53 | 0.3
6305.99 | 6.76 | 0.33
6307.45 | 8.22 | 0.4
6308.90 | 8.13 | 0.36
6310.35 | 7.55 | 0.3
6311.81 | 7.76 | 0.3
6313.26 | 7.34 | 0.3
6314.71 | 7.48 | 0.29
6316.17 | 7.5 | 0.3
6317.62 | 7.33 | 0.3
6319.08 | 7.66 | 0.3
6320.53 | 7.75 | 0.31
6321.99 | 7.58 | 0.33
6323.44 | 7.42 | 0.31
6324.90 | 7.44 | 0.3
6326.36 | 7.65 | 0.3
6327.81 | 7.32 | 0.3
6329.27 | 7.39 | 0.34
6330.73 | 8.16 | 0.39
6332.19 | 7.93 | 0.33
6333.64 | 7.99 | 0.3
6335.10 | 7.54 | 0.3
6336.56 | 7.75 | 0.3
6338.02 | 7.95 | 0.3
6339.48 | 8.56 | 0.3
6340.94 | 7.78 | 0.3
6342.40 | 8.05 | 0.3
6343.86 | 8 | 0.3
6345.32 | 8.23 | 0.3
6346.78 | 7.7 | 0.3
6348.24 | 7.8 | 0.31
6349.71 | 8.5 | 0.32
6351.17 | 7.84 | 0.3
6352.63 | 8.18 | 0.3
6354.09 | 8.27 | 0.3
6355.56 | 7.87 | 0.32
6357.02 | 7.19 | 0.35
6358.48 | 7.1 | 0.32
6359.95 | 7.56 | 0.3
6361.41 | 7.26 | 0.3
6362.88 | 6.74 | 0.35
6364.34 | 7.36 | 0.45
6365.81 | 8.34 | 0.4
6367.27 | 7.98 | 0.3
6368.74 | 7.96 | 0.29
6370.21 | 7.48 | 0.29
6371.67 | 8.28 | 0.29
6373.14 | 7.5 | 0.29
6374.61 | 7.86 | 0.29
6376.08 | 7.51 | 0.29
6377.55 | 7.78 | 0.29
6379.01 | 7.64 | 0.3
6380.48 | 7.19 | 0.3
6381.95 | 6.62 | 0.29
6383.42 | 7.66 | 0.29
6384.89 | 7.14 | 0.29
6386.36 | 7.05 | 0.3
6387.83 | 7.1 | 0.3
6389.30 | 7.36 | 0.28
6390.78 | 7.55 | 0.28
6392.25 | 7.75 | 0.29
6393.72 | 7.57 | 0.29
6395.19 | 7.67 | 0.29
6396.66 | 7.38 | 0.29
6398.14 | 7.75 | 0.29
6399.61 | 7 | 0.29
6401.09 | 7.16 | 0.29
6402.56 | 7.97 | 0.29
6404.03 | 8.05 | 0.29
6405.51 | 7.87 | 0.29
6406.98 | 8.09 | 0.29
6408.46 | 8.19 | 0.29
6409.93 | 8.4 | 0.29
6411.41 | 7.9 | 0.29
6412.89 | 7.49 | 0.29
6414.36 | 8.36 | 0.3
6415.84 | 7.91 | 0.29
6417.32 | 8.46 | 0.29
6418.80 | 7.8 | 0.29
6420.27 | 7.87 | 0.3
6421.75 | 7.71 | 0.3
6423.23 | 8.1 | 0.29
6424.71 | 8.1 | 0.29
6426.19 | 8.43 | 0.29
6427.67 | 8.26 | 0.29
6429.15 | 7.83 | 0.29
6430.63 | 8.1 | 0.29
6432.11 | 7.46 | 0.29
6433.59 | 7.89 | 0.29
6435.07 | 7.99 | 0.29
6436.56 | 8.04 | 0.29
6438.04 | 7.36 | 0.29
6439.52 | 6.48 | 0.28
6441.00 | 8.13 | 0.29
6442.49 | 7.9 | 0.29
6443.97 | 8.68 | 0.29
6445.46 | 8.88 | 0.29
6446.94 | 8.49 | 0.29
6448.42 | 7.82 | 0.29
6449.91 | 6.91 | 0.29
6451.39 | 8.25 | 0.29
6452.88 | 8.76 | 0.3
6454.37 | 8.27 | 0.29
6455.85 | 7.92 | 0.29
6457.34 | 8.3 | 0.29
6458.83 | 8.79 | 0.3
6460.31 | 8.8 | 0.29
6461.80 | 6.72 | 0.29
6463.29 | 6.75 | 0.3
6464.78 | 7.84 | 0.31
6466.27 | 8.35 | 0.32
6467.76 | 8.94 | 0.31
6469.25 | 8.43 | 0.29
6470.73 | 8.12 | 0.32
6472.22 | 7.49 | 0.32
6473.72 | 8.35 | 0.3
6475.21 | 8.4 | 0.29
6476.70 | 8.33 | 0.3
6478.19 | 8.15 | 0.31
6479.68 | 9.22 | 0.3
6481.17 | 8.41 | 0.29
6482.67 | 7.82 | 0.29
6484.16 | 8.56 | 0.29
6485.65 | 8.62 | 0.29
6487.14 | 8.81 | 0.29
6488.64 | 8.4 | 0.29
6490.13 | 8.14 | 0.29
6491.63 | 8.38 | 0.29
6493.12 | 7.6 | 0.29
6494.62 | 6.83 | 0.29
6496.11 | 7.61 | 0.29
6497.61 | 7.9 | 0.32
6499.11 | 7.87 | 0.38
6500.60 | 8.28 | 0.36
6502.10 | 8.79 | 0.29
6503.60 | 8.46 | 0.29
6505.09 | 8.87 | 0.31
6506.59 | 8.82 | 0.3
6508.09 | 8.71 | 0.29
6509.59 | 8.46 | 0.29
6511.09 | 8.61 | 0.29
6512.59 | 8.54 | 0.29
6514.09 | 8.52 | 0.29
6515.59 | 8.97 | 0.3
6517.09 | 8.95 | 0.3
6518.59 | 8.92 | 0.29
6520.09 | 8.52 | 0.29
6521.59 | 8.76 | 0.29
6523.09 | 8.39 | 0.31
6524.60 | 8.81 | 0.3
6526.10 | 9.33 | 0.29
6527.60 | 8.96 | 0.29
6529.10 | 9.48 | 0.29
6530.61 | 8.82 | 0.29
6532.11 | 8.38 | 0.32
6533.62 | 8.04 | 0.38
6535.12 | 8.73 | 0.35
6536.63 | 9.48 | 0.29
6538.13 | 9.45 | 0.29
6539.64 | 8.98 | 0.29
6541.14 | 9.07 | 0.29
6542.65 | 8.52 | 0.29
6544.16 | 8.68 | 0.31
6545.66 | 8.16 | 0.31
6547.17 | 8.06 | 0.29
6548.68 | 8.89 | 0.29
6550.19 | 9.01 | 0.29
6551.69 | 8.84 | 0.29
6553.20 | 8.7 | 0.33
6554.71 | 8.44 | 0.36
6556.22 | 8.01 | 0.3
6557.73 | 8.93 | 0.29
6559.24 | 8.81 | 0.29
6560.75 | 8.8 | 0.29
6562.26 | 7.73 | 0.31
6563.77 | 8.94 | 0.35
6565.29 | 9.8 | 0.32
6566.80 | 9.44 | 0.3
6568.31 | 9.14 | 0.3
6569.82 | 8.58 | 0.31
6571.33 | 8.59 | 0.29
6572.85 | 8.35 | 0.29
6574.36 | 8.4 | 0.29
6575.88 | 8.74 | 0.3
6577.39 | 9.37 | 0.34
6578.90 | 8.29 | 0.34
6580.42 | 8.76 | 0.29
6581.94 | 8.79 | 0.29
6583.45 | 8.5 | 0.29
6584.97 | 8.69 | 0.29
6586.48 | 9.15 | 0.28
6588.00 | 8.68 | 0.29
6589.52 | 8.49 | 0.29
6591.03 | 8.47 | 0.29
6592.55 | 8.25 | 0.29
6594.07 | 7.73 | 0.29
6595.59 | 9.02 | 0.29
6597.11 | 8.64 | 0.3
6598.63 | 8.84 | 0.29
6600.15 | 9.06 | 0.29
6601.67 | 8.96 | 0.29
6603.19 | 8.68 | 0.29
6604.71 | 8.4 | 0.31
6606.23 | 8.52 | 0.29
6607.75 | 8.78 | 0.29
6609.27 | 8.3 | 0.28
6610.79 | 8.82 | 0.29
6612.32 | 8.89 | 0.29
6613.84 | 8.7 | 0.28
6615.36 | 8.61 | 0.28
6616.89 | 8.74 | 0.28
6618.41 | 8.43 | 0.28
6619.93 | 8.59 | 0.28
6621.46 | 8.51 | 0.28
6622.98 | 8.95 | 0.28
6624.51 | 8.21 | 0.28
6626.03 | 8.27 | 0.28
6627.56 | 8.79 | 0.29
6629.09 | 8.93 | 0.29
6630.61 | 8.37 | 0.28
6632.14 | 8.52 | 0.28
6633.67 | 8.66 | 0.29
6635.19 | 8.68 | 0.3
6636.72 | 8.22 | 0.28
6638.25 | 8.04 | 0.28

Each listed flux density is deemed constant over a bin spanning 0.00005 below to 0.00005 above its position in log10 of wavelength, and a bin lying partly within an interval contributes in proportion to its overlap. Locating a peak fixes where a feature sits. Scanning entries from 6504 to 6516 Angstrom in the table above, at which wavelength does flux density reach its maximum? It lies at 6515.59 Angstrom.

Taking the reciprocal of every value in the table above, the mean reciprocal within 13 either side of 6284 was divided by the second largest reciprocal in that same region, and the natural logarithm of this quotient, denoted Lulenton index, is -0.048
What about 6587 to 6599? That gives -0.030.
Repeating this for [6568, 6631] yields -0.050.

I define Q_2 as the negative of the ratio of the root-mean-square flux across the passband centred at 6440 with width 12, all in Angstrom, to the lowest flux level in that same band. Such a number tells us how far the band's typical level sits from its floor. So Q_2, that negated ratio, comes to -1.23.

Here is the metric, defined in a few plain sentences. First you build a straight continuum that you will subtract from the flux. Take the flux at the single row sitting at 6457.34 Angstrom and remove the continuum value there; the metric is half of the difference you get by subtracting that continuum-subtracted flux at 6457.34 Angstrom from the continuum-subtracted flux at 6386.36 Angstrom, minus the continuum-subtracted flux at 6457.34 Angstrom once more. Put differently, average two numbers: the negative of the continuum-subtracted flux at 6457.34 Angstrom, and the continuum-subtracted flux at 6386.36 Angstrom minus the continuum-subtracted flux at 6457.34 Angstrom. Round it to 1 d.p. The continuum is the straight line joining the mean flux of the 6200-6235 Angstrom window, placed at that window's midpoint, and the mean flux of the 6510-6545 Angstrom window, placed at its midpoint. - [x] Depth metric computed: -0.4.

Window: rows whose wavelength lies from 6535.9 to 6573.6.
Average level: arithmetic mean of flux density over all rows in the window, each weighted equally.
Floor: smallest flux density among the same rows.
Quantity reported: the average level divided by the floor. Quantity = 1.14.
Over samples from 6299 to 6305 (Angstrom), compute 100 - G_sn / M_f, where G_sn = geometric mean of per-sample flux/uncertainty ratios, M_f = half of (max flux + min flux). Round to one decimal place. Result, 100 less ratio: 98.0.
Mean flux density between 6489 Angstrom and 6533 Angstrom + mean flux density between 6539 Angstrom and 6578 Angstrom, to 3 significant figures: 17.2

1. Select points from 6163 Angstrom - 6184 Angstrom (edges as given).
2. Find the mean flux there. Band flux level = 6.9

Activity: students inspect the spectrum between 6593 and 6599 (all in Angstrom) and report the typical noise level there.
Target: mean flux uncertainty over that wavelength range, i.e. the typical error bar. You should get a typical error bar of 0.292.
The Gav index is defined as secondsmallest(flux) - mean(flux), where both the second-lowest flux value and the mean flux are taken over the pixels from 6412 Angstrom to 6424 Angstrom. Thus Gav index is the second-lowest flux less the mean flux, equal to -0.25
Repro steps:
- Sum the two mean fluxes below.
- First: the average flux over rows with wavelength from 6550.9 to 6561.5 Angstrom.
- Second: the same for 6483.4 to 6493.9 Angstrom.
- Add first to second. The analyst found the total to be 17.0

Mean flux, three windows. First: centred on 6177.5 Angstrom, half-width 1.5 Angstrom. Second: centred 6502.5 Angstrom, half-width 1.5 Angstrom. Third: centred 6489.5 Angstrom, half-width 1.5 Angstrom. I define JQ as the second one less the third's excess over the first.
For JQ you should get 7.8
